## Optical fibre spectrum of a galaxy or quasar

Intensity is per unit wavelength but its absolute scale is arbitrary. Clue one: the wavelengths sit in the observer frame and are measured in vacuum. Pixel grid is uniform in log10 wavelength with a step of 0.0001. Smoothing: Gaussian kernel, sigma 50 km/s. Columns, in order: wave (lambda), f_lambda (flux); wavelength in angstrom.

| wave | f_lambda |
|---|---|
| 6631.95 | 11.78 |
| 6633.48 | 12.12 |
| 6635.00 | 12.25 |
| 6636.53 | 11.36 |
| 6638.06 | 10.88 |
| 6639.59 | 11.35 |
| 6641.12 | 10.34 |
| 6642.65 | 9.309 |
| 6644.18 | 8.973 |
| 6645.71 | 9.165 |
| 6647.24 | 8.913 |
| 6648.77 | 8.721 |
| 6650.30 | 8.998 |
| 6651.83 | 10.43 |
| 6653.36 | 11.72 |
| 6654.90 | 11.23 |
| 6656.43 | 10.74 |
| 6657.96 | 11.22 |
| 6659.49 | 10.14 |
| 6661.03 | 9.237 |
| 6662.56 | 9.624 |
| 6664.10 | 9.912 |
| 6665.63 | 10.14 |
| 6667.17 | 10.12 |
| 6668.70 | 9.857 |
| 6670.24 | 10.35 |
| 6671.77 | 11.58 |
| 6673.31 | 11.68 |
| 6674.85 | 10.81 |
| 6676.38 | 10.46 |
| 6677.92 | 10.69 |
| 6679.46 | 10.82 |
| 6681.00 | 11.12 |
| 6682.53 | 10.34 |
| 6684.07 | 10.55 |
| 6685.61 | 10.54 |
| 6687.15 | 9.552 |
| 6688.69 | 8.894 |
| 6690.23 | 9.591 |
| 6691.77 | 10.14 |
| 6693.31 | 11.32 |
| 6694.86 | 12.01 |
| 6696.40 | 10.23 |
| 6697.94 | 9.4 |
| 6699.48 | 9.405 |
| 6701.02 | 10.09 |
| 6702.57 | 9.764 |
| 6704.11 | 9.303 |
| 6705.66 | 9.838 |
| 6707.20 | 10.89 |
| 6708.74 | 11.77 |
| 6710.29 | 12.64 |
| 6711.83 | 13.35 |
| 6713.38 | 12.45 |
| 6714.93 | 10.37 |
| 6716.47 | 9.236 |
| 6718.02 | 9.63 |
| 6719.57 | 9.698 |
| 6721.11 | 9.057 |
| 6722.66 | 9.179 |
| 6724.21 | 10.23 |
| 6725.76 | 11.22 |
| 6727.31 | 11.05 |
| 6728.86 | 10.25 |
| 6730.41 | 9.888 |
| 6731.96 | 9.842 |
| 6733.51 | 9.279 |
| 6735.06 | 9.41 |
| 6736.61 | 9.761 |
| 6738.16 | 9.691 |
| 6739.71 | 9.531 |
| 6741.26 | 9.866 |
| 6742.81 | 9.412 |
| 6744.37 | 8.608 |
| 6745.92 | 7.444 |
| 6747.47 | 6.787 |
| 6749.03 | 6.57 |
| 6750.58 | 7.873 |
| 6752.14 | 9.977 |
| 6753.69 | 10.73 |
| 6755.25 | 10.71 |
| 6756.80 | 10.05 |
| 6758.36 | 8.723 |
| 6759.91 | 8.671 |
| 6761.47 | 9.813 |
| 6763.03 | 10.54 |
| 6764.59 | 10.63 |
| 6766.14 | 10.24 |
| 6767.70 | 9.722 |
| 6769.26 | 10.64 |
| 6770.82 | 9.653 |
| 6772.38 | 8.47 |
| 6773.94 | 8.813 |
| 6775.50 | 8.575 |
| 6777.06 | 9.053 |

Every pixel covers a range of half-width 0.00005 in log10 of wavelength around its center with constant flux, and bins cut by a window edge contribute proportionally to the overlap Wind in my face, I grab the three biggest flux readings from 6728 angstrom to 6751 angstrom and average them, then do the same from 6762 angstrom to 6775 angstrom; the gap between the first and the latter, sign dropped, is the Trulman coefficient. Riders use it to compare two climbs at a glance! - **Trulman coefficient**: 0.60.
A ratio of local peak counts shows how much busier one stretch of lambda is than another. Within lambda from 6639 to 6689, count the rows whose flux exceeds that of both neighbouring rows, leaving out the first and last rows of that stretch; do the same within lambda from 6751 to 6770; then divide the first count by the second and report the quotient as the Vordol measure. 3.5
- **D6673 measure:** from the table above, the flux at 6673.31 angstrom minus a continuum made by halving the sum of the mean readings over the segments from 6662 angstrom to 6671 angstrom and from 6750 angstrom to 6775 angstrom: 1.8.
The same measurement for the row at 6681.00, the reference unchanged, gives 1.3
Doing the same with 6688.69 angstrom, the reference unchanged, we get -1.0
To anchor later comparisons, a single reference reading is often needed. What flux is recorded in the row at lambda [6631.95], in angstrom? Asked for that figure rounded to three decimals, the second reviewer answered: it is 11.780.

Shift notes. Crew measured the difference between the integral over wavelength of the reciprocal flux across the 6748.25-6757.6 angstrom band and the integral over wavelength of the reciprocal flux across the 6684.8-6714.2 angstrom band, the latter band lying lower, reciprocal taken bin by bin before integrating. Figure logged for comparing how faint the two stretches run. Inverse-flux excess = -2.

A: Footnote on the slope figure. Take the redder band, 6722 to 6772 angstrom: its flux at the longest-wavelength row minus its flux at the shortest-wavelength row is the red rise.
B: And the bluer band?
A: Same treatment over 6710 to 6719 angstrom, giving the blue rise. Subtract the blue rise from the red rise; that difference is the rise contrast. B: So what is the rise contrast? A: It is 3.5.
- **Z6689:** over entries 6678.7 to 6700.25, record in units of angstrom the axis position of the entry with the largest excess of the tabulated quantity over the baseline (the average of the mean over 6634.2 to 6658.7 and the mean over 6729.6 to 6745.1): 6694.86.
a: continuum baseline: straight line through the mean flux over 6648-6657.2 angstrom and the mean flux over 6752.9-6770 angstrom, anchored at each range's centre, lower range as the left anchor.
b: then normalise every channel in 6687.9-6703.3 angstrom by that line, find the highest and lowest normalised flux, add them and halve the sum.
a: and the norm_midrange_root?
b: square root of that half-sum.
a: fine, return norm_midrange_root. 1.01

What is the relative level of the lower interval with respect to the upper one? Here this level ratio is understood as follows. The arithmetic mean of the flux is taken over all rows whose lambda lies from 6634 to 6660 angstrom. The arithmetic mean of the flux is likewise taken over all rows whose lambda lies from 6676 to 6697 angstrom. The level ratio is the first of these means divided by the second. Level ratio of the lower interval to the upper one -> 0.99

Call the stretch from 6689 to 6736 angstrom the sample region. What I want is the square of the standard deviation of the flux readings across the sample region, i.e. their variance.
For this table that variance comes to 1.3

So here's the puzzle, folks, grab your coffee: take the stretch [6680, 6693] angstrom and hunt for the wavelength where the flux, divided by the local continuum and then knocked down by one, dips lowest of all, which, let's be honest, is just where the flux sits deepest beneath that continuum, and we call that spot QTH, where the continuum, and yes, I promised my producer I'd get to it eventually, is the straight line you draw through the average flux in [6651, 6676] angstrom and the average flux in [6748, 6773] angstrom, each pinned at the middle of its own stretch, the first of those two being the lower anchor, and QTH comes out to 6688.69 angstrom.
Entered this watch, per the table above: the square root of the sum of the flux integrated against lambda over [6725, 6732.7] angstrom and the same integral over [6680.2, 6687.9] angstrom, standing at 12.7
